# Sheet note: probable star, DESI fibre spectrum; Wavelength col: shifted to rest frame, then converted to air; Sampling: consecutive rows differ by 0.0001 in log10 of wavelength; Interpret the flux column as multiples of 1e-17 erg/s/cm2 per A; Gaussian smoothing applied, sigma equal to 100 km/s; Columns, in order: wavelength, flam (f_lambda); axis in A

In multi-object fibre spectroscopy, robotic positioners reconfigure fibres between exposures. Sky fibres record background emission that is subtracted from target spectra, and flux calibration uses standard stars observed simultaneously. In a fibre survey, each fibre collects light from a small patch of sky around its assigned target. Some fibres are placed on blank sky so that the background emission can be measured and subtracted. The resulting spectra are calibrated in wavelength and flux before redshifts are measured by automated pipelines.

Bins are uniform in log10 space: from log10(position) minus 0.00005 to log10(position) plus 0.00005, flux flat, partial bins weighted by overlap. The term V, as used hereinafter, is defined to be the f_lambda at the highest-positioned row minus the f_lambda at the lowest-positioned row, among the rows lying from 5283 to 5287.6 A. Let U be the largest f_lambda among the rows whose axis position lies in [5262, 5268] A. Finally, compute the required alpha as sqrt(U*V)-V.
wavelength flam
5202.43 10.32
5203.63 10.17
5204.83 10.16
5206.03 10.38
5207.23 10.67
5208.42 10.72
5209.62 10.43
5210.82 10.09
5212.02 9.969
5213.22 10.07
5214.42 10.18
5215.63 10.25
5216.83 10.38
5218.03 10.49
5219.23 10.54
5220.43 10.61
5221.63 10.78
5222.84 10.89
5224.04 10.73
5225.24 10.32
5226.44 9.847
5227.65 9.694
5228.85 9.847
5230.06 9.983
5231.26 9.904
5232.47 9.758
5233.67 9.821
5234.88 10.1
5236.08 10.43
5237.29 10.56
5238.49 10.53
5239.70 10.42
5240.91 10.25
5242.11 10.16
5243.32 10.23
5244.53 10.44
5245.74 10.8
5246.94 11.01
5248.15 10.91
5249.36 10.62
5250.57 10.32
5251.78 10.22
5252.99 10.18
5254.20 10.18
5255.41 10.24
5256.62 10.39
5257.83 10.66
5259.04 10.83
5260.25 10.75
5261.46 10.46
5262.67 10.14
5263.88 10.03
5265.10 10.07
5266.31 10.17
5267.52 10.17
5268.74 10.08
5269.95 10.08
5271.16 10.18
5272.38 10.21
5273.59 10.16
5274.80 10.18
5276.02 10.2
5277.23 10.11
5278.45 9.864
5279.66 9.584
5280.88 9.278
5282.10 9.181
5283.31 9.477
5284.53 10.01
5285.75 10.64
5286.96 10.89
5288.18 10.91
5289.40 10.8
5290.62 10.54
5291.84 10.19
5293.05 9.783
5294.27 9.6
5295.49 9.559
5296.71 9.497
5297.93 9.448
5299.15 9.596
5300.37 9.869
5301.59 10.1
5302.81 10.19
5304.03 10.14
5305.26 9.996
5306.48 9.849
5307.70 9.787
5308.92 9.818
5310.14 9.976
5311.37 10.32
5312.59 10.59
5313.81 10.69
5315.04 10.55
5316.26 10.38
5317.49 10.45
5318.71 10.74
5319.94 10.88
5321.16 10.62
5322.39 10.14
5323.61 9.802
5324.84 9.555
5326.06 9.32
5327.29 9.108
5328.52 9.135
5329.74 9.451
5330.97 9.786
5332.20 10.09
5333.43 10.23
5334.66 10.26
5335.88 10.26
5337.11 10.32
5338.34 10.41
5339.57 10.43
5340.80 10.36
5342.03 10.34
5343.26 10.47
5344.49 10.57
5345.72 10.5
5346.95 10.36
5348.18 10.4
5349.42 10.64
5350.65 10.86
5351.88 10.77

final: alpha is 2.4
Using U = 10.17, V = 1.41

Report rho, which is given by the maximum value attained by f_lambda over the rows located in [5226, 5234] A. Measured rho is 9.983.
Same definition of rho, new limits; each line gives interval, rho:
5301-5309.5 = 10.19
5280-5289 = 10.91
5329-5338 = 10.32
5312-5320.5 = 10.88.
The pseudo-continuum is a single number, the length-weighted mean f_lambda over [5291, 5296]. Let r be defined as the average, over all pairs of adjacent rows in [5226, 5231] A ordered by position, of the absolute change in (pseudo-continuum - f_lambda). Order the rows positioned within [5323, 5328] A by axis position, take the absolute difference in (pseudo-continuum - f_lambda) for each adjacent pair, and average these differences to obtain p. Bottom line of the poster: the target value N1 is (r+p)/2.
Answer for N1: 0.189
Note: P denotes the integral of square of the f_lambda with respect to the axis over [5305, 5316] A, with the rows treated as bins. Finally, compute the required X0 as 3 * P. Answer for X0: 3431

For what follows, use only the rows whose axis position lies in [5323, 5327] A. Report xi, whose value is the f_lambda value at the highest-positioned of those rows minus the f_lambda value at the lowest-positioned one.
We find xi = -0.5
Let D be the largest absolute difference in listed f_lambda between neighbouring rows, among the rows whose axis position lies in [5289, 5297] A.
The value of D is 0.41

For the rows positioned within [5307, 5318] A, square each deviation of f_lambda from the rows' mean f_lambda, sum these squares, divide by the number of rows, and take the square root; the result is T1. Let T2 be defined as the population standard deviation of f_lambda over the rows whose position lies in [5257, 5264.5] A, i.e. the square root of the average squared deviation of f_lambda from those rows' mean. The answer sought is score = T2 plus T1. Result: 0.6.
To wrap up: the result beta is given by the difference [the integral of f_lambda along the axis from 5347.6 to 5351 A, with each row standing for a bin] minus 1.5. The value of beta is 34.5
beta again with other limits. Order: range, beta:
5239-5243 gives 39.6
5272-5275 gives 29.1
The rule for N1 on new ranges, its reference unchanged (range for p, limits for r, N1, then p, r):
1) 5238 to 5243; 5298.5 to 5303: 0.161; 0.12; 0.20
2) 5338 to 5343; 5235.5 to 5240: 0.063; 0.04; 0.09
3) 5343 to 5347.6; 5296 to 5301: 0.130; 0.10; 0.16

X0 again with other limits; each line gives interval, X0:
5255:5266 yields 3568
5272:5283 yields 3206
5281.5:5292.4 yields 3477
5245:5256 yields 3640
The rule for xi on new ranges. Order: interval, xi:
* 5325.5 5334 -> 0.9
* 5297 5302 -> 0.7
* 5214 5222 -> 0.6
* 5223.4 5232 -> -0.8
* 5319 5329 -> -1.7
